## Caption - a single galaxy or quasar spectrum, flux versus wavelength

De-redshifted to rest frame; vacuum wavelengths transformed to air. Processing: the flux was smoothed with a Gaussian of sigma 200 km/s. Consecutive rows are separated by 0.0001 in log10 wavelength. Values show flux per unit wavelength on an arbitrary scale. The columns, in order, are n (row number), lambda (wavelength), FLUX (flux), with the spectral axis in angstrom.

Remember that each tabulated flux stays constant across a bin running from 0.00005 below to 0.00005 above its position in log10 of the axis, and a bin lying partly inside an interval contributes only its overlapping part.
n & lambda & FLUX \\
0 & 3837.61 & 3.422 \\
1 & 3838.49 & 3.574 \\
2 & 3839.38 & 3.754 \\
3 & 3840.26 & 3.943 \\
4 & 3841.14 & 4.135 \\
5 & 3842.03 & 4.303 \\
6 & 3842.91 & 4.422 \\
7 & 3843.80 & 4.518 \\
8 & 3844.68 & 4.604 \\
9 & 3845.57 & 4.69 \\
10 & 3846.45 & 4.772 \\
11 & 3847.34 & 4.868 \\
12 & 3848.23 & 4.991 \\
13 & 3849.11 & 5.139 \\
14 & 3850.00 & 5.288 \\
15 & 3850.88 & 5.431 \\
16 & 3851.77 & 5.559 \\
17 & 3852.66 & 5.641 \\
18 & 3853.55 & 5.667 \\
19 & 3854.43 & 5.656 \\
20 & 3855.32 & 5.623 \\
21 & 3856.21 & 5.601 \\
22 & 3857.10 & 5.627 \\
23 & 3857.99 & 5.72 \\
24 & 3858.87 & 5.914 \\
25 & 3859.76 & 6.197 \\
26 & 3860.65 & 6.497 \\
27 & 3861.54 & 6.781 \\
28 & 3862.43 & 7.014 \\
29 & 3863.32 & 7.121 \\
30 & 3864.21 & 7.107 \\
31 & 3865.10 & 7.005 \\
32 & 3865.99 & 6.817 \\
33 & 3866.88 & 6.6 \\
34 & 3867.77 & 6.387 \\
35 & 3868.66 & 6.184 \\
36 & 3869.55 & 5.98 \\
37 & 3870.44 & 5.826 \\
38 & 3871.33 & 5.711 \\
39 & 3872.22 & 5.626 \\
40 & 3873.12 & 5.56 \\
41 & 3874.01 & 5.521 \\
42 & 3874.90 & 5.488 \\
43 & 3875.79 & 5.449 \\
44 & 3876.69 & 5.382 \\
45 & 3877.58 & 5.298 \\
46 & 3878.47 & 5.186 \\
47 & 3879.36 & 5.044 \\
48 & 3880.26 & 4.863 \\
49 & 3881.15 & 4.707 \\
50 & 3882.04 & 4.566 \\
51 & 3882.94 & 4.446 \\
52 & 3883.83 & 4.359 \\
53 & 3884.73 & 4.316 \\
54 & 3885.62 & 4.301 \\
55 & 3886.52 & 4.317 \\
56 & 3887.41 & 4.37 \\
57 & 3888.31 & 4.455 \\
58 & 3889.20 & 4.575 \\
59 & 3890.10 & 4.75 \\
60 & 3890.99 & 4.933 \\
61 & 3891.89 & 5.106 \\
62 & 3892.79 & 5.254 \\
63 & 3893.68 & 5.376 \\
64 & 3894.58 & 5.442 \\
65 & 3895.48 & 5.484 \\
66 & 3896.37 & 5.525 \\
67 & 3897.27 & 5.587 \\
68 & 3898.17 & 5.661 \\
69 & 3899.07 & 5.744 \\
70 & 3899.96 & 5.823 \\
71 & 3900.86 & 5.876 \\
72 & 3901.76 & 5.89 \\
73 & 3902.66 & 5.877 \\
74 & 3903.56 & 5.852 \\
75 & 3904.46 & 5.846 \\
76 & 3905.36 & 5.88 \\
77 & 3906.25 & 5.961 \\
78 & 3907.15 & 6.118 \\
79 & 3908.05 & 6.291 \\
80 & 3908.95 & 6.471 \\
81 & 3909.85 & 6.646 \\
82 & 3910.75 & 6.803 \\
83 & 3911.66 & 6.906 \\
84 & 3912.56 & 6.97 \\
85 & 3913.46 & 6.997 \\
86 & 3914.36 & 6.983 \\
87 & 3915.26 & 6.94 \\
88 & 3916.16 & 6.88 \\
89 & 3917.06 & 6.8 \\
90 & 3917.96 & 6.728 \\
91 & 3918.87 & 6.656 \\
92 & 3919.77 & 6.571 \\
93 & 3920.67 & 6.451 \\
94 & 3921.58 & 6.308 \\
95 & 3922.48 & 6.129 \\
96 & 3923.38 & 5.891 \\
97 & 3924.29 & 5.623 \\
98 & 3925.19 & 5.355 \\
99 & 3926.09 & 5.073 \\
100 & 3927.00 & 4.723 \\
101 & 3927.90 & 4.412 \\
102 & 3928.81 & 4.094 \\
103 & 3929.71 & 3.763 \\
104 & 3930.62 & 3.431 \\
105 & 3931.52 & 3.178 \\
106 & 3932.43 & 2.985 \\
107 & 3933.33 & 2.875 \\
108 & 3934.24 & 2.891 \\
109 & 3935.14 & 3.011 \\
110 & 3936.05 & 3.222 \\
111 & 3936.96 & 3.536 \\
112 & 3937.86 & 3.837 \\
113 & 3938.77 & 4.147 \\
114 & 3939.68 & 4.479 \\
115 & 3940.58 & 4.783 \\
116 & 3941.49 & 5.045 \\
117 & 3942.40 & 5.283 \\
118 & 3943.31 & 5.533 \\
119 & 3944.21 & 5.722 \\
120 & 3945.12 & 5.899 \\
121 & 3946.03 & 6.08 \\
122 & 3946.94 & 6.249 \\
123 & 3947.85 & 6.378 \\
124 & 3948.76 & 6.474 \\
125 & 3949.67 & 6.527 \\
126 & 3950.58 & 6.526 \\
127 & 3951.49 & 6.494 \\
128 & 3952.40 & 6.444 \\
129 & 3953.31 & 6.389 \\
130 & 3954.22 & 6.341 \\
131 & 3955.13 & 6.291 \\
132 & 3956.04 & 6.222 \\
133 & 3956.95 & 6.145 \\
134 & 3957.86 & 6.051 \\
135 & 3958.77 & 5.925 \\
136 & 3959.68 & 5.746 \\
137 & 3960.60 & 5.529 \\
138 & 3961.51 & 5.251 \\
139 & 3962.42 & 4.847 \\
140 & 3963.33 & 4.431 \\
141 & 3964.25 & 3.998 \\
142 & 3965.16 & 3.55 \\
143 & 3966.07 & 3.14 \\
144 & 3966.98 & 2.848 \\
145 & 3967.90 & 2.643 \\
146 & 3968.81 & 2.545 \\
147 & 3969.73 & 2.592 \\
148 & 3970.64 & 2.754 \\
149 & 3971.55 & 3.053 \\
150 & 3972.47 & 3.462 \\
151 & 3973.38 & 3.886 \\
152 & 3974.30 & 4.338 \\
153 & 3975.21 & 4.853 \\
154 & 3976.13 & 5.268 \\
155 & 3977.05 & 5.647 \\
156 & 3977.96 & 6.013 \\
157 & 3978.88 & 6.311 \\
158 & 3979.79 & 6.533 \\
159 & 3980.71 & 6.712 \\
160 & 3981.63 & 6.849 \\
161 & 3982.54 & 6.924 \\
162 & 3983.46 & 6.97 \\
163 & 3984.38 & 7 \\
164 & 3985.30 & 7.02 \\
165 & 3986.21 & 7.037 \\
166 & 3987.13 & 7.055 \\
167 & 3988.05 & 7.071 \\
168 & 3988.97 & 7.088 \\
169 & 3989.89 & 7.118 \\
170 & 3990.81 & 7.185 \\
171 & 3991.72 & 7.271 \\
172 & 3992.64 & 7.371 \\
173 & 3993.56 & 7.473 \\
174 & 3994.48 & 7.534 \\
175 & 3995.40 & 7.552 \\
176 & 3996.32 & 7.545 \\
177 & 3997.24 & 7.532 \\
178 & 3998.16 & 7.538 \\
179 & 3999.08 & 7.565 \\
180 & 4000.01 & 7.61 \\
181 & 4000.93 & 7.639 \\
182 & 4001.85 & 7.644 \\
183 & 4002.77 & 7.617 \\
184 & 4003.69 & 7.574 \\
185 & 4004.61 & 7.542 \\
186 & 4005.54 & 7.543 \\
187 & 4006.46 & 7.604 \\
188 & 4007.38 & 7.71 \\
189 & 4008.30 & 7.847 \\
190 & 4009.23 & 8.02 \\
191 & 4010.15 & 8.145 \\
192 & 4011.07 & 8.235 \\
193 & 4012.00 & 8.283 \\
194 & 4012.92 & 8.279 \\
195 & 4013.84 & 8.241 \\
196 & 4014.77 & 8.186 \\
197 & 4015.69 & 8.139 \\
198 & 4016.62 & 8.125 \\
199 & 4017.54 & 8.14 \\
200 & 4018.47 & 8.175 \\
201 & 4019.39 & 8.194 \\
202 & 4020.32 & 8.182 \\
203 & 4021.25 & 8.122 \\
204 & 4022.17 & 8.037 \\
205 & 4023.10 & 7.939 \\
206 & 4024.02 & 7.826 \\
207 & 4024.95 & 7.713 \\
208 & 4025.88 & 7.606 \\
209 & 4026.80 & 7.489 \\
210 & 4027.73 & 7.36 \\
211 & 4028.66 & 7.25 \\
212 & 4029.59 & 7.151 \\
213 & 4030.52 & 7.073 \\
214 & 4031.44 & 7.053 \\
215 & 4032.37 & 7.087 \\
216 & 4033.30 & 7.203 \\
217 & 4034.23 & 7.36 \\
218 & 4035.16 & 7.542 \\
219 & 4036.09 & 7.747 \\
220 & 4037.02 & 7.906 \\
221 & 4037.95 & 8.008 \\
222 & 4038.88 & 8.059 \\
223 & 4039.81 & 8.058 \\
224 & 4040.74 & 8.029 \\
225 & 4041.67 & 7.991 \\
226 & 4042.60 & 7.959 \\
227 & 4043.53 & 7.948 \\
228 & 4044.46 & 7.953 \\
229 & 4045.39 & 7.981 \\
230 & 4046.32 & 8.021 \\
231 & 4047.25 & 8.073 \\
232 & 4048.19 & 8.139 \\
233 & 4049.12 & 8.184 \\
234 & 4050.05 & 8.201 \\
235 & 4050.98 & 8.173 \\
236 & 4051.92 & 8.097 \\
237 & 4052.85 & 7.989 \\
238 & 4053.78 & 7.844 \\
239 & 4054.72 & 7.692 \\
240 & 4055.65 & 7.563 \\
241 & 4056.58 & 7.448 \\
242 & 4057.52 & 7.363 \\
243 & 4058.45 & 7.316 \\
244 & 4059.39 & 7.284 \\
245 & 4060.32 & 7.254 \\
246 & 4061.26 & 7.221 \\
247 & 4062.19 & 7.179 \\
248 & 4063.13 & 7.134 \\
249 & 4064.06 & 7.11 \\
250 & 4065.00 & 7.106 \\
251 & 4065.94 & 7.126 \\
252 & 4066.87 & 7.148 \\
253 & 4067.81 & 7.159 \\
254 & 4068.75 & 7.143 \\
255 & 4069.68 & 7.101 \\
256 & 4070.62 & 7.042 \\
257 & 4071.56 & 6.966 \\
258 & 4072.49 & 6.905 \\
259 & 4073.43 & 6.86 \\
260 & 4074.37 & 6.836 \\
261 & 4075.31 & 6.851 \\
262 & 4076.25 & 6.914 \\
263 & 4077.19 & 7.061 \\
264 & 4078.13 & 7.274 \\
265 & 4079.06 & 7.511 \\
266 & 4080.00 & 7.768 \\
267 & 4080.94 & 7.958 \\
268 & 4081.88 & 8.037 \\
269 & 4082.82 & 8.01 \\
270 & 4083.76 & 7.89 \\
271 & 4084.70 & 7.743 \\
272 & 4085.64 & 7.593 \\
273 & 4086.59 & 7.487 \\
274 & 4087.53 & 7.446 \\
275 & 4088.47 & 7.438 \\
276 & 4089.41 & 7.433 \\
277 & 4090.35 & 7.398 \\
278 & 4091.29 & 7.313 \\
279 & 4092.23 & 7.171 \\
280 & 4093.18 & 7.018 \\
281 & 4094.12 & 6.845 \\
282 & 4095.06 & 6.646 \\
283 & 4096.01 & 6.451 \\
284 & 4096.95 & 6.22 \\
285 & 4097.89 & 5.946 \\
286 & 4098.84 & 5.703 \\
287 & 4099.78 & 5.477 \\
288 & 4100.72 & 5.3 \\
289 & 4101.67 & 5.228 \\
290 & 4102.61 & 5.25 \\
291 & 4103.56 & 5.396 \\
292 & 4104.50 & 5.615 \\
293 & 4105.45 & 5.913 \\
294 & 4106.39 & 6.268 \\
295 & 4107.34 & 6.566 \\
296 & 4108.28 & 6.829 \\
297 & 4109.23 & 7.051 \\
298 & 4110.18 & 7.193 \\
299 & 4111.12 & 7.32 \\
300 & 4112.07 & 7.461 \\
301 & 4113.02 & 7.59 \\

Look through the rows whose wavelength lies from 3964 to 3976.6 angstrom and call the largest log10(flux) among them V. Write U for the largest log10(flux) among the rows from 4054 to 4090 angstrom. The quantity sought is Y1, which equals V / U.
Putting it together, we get 0.80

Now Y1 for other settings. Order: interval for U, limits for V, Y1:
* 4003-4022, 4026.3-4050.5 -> 1.00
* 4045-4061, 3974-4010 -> 0.99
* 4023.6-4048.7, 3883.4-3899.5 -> 0.83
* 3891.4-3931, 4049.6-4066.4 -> 1.08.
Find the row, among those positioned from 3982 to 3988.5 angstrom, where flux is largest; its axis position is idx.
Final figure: 3988.05 angstrom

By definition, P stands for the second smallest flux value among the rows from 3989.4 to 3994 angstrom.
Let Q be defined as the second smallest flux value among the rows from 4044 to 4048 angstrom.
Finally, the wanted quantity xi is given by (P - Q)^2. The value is 0.6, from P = 7.185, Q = 7.981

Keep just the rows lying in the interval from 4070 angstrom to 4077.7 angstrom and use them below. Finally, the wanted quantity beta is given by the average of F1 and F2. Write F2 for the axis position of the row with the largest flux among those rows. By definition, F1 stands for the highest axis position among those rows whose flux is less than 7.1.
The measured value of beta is 4077.2 angstrom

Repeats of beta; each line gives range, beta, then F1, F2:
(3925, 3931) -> 3927.9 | 3930.62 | 3925.19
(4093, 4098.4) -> 4095.5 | 4097.89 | 4093.18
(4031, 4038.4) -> 4035.2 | 4032.37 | 4037.95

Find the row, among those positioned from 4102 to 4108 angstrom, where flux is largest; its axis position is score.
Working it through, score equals 4107.34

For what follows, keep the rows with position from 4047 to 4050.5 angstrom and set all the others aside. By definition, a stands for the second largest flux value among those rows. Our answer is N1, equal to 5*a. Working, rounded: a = 8.184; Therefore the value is 41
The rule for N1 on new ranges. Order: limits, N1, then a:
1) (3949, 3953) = 33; 6.526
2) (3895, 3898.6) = 28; 5.587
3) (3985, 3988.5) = 35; 7.055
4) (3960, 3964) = 26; 5.251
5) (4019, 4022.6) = 41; 8.182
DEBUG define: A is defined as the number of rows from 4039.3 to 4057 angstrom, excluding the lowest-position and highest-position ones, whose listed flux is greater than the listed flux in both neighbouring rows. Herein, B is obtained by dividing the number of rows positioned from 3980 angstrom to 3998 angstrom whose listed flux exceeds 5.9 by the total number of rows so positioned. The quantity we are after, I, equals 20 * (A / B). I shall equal 20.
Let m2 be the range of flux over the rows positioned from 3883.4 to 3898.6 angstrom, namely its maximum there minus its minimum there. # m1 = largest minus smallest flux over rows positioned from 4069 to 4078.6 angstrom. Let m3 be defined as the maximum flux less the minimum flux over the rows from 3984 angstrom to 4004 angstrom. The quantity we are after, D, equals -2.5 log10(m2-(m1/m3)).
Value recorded 0.42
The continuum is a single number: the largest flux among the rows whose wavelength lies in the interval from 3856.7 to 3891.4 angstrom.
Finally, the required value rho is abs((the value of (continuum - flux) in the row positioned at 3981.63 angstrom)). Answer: 0.3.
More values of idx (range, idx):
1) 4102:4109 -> 4108.28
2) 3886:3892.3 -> 3891.89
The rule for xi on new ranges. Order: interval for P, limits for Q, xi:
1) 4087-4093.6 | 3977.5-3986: 0.7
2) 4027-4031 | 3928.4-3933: 15.8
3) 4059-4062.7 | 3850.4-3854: 2.8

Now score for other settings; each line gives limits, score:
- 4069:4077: 4069.68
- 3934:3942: 3941.49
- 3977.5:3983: 3982.54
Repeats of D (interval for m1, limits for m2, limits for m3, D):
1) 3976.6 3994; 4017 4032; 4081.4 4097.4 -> 2.17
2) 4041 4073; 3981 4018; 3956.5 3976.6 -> -0.08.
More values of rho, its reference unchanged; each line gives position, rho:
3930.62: 3.7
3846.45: 2.3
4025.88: 0.5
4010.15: 1.0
